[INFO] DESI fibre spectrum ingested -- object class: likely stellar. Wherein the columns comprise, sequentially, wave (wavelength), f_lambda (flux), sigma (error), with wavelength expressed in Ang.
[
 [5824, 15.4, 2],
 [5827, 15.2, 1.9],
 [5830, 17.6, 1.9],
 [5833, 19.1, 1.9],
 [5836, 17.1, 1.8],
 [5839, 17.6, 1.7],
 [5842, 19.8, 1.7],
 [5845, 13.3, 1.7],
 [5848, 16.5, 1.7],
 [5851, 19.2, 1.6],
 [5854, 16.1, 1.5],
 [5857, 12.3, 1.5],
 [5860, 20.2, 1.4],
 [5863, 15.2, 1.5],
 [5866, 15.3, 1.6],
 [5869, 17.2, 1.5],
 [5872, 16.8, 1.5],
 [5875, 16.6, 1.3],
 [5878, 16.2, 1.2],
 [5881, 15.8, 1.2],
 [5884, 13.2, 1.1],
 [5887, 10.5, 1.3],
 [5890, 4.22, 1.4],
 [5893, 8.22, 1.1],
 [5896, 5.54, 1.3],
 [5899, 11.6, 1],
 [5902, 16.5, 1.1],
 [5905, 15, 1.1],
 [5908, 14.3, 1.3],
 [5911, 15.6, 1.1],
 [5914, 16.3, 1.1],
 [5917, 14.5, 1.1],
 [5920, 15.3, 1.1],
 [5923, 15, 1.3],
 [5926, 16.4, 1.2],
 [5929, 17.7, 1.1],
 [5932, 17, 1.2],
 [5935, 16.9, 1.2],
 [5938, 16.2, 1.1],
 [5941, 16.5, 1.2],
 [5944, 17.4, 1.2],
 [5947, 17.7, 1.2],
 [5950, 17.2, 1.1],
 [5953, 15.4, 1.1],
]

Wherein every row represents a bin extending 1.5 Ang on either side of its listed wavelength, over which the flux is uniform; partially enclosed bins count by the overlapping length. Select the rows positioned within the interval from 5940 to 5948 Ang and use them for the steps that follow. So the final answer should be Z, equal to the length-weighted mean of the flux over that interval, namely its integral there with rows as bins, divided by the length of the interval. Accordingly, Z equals 17.2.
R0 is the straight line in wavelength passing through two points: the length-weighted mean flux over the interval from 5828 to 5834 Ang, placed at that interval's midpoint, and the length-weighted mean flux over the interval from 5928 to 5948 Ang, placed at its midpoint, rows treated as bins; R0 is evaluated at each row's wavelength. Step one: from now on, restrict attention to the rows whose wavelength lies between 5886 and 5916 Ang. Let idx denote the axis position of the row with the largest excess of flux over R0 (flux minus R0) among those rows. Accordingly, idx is 5902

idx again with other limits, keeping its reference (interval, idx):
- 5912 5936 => 5929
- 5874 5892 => 5875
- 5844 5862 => 5860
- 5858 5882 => 5860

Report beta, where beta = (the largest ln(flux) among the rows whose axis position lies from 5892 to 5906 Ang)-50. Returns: -47.20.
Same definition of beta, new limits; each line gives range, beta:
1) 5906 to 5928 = -47.20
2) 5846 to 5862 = -46.99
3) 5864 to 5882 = -47.16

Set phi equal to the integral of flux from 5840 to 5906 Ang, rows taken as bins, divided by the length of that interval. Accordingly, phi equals 14.4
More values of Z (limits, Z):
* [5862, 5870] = 15.9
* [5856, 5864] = 16.2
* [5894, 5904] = 11.3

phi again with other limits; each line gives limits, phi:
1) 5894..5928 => 14.1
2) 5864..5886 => 15.7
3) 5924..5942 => 16.7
